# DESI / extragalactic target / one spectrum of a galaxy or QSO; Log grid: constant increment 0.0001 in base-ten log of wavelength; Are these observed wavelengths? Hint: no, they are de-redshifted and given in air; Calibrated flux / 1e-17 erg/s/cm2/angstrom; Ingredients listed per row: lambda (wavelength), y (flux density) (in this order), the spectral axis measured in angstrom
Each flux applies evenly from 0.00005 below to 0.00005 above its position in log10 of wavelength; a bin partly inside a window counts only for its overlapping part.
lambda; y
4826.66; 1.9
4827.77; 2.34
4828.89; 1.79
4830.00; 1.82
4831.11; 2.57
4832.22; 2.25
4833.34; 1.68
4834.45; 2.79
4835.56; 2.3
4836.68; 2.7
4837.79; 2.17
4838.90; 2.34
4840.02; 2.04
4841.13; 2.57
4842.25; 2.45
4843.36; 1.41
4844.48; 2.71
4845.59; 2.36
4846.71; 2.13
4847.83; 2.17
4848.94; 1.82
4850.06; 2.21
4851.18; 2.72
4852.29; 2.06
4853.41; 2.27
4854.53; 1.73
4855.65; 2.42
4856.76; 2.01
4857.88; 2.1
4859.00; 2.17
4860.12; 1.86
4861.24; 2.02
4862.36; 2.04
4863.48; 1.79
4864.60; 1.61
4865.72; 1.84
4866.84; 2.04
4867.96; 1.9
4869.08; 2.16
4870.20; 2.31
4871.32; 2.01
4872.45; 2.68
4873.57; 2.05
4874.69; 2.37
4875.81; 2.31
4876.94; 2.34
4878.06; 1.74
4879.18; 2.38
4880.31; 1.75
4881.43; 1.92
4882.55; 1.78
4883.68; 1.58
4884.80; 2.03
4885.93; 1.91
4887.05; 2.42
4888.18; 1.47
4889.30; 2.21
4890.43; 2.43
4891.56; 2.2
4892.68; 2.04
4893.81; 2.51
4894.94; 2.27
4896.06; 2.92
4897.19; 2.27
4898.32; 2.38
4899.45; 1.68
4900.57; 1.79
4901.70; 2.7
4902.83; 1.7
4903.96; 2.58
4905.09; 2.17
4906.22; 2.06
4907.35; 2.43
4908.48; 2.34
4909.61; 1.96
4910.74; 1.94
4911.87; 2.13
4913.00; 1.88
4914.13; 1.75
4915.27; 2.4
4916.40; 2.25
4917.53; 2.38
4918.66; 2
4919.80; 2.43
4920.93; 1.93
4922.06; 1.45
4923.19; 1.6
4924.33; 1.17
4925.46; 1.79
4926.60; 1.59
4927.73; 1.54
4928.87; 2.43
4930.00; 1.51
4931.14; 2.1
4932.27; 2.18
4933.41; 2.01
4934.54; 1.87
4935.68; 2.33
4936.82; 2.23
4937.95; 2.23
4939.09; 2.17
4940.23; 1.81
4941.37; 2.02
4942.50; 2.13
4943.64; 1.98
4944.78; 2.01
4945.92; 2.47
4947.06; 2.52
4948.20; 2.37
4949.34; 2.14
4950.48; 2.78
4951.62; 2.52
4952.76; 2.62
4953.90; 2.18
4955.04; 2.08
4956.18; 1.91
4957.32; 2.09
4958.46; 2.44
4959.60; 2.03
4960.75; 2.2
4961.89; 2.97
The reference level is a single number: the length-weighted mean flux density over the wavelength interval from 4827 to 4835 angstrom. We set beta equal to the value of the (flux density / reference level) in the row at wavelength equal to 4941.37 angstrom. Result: 0.93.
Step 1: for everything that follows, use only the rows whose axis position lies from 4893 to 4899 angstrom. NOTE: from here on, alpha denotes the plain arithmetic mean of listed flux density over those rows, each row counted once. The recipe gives 2.47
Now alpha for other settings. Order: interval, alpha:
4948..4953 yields 2.49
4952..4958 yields 2.18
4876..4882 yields 2.03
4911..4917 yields 2.08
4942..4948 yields 2.22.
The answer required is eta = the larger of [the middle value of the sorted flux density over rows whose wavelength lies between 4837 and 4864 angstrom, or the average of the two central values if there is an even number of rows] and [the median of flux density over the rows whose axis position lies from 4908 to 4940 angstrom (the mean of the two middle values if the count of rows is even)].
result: 2.15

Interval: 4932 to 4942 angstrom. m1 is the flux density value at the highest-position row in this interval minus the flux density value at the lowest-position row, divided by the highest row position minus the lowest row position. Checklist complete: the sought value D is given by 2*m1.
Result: -0.04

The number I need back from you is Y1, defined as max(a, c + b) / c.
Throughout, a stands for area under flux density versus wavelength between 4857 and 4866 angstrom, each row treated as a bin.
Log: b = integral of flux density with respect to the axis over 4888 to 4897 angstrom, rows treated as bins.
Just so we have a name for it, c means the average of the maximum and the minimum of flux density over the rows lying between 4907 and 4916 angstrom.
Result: 10.9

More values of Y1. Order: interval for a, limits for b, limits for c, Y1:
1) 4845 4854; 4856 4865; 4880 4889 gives 10.3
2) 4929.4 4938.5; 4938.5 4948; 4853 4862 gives 10.8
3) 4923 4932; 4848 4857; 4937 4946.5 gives 10.1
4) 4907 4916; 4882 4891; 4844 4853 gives 8.8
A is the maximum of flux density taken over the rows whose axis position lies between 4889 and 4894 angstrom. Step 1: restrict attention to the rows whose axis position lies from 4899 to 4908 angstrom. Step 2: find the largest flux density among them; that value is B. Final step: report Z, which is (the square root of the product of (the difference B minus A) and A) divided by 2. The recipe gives 0.35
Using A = 2.51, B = 2.7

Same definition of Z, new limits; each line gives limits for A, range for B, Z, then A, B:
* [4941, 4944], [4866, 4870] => 0.13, 2.13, 2.16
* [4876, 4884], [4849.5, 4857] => 0.45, 2.38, 2.72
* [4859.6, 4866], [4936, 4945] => 0.31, 2.04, 2.23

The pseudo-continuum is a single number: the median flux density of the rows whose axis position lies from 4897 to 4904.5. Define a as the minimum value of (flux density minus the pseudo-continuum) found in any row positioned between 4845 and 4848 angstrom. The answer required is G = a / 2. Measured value -0.07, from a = -0.14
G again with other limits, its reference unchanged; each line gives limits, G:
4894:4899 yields 0.00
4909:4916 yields -0.26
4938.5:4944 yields -0.23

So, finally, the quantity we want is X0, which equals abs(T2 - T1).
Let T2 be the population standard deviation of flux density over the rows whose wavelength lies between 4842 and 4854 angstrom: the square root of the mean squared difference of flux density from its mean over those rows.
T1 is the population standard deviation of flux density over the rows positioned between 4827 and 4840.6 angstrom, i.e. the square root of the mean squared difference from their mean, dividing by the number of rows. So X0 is 0.019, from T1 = 0.34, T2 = 0.36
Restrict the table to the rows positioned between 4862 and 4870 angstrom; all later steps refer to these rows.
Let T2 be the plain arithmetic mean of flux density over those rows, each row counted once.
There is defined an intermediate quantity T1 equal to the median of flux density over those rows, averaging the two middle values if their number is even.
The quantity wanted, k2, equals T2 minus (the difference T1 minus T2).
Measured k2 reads 1.92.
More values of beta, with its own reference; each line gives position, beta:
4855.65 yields 1.12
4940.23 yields 0.83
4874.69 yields 1.09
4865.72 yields 0.85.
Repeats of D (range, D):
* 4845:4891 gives 0.00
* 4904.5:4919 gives -0.03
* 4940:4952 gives 0.12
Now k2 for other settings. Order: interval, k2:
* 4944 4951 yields 2.34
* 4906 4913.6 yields 2.15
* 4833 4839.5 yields 2.34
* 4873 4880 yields 2.07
